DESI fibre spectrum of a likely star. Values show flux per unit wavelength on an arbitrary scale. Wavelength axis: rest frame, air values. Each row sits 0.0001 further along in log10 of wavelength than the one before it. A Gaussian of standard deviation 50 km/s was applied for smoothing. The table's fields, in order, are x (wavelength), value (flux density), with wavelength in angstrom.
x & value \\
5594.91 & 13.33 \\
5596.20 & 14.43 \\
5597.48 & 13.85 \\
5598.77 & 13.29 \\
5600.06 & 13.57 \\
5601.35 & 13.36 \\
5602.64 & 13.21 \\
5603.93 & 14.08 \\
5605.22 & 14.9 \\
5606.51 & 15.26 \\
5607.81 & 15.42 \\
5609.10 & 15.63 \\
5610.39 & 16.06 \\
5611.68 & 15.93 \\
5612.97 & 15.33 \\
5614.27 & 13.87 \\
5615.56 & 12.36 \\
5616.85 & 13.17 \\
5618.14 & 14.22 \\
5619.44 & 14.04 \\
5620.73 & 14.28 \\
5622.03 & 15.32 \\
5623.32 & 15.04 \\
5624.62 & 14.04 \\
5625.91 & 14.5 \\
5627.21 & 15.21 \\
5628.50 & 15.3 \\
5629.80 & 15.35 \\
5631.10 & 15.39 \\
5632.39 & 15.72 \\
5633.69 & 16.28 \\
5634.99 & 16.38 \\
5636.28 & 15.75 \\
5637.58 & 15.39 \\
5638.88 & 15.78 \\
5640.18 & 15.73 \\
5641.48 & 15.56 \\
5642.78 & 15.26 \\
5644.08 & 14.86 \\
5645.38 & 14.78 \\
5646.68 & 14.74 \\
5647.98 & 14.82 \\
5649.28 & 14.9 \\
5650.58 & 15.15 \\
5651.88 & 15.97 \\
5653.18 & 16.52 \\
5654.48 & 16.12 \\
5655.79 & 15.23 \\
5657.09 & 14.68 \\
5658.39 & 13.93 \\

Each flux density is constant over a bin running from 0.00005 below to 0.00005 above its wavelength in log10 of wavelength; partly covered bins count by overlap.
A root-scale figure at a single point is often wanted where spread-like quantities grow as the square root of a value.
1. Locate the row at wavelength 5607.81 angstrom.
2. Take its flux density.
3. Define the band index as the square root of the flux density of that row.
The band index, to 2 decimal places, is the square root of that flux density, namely 3.93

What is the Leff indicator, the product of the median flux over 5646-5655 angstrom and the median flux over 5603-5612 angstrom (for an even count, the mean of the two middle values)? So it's 234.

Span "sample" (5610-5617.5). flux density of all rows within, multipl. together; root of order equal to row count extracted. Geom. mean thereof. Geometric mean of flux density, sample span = 14.38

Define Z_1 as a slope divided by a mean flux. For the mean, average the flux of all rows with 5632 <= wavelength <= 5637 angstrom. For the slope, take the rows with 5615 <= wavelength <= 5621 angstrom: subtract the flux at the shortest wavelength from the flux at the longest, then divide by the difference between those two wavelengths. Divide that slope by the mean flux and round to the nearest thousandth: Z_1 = 0.023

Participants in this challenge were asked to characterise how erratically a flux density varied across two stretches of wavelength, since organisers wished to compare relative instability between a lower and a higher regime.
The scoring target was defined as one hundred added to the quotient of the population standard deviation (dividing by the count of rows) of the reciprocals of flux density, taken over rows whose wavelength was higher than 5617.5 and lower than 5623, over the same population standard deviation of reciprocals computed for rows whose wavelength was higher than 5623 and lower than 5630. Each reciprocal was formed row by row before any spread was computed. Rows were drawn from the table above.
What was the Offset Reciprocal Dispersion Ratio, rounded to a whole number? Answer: 101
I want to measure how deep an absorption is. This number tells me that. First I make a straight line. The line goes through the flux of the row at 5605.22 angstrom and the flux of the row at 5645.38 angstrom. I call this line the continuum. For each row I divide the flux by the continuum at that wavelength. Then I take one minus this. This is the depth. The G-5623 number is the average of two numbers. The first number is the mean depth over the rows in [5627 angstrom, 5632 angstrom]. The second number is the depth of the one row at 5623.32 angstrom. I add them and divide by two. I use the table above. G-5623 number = -0.02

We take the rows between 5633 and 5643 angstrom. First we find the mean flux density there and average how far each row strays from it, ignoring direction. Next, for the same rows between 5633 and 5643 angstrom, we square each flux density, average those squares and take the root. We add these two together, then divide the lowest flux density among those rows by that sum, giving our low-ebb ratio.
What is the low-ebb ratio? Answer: 0.950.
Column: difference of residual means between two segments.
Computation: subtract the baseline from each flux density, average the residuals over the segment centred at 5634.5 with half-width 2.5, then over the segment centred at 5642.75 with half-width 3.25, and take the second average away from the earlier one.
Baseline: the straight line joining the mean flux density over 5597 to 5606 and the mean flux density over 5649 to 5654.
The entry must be 1.1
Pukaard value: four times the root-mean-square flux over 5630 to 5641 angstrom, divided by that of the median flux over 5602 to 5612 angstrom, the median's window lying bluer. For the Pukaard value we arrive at 4.1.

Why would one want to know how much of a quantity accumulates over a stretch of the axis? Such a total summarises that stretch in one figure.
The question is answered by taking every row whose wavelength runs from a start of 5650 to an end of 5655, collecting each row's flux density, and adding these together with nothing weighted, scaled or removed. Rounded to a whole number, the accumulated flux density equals 64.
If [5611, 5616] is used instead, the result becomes 57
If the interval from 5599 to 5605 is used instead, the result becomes 54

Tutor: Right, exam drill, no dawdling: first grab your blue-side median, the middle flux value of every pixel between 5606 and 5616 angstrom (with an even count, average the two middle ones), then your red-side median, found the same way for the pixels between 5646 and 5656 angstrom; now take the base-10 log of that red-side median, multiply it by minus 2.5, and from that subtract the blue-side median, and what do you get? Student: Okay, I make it -18.3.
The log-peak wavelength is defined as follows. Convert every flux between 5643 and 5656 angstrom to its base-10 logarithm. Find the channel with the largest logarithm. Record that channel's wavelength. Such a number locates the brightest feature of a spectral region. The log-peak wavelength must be 5653.18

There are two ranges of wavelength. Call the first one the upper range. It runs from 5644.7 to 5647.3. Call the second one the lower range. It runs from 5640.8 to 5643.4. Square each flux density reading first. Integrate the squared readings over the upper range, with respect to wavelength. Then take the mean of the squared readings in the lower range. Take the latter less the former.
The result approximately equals -329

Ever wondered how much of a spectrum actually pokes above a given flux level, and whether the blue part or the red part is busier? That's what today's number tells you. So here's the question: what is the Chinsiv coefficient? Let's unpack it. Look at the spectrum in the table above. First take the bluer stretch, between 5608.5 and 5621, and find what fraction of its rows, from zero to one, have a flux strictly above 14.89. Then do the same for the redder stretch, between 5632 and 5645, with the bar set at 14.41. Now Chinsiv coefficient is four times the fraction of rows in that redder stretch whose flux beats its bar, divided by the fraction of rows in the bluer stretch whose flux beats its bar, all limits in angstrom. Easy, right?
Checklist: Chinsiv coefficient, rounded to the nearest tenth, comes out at 10.0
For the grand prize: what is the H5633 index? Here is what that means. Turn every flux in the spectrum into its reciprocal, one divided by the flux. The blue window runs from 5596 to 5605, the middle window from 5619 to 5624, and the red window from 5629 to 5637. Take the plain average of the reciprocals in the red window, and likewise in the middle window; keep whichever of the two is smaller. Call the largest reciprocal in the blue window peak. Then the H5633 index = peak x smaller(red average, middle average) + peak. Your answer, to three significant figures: 0.0805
